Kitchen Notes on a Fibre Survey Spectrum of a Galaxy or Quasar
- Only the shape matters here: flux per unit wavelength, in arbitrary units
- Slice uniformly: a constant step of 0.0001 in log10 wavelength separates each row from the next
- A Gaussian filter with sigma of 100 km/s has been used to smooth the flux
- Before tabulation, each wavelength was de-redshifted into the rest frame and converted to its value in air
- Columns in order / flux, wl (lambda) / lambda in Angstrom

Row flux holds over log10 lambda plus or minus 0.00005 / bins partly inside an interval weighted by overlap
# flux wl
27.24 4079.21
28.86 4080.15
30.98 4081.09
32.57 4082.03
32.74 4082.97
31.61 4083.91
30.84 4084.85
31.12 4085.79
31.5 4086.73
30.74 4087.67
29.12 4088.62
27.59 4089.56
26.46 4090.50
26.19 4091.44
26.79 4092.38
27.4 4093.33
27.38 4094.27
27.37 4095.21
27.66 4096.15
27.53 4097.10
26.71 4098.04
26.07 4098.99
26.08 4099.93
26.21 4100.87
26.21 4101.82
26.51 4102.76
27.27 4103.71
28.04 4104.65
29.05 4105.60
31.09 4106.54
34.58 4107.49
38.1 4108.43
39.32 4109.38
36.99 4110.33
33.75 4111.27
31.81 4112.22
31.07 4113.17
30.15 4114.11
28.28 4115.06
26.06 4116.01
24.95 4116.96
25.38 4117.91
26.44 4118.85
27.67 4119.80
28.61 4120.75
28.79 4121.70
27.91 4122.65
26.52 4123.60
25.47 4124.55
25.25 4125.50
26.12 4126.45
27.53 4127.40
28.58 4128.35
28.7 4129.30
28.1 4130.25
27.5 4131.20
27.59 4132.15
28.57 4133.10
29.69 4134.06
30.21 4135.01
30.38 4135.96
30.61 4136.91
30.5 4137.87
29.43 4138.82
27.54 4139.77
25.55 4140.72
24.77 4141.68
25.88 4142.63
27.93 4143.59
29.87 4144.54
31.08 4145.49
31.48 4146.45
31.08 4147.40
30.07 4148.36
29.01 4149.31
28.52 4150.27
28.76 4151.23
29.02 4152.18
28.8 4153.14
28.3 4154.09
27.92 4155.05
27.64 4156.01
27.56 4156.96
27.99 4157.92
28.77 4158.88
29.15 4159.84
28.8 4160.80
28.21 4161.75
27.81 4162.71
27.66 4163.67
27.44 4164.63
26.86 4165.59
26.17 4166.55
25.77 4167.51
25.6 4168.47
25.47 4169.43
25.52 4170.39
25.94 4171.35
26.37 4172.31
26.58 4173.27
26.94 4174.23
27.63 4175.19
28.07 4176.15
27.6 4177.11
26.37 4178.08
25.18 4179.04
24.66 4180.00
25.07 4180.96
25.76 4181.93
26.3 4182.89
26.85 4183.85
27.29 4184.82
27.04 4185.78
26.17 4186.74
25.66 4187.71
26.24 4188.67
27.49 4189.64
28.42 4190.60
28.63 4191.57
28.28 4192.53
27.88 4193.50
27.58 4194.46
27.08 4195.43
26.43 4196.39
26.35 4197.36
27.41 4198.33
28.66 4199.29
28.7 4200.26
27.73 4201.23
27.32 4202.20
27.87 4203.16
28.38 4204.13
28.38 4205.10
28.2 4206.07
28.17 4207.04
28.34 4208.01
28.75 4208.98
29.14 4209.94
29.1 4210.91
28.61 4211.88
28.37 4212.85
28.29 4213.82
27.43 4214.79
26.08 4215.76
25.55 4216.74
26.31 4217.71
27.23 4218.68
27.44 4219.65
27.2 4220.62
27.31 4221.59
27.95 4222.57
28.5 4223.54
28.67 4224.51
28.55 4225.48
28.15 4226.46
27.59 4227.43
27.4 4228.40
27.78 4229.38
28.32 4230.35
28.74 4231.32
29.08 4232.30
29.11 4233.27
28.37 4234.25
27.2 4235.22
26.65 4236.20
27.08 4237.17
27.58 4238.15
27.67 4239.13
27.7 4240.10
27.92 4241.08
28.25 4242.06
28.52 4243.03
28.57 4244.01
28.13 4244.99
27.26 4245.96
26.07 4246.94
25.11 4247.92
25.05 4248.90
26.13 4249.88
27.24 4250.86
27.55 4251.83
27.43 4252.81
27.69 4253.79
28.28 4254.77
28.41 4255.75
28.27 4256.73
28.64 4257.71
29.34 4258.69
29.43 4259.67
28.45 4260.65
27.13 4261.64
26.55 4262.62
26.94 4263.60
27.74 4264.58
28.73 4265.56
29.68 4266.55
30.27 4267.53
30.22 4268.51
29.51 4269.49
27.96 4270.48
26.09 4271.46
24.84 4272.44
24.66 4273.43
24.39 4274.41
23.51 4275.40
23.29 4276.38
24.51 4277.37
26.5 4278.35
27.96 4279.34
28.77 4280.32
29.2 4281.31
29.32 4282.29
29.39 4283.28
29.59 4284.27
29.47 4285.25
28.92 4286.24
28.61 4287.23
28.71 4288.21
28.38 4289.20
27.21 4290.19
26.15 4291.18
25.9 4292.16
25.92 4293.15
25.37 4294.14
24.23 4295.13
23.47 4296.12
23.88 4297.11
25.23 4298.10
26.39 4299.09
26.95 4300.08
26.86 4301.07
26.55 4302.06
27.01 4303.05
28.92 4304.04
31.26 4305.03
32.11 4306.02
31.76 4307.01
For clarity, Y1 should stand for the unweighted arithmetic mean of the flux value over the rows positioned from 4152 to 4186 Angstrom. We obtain 27.1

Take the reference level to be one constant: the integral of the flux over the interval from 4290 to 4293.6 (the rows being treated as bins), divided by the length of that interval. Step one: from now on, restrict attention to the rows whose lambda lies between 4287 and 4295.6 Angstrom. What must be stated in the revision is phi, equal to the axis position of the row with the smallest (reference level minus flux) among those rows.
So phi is 4288.21 Angstrom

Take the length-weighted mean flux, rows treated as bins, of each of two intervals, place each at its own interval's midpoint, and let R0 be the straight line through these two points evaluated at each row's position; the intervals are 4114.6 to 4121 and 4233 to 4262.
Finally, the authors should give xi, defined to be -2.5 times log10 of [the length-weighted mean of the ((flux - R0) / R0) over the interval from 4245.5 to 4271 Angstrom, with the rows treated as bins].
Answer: 5.7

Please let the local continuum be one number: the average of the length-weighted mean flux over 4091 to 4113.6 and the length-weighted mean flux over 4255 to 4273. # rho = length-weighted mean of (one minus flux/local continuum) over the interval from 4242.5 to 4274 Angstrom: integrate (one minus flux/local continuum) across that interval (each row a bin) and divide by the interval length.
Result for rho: 0.042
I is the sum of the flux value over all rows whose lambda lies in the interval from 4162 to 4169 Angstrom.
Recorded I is 187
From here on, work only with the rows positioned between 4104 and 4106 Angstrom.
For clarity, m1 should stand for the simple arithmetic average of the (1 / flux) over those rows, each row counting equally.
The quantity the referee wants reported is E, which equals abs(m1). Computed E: 0.0350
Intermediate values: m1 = 0.0350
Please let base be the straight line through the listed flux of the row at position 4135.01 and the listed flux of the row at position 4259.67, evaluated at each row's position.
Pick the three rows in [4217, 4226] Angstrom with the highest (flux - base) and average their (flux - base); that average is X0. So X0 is -1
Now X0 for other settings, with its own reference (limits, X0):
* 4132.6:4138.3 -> 0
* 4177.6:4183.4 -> -4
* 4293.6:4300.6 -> -3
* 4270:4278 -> -3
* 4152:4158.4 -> -1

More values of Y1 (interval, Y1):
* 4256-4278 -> 27.3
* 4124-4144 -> 27.9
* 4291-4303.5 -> 25.7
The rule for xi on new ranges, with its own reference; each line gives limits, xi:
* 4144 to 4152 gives 2.4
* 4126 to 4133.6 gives 3.5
